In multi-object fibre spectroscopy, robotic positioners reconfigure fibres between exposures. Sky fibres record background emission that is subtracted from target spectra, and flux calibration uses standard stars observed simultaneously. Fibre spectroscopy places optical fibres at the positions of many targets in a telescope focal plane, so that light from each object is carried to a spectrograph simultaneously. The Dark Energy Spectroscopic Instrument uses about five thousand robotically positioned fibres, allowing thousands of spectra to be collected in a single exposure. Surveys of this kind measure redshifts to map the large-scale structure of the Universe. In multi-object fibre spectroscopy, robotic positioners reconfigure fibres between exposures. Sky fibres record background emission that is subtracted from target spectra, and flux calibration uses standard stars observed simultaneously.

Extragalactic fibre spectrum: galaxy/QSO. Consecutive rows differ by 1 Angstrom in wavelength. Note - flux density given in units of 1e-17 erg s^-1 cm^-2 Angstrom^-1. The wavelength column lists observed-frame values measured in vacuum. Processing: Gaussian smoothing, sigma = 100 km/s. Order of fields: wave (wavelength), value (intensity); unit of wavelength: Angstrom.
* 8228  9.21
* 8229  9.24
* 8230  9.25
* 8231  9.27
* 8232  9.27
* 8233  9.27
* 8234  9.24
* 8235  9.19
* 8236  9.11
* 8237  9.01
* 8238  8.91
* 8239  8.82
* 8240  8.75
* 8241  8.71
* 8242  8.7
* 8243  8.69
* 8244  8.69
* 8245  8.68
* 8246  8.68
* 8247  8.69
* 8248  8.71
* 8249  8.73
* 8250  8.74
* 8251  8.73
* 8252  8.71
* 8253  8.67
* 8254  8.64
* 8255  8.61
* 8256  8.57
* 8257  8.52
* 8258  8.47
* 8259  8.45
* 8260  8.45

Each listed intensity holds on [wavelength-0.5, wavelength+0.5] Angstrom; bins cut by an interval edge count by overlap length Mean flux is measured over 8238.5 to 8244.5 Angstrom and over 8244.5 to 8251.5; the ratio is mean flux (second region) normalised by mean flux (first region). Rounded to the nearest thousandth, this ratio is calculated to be 0.998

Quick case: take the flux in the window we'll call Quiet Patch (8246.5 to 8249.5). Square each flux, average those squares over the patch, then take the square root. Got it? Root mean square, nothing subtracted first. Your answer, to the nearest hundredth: 8.71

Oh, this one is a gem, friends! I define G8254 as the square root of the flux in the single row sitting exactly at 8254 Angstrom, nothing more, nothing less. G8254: 2.94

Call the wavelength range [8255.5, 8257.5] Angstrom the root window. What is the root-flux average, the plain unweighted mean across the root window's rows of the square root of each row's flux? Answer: 2.92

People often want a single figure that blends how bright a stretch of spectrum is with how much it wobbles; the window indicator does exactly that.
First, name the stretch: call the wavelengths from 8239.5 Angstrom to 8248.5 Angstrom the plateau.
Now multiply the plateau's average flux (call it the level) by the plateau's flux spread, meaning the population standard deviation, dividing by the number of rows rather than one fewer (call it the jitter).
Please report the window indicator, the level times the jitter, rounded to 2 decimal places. 0.18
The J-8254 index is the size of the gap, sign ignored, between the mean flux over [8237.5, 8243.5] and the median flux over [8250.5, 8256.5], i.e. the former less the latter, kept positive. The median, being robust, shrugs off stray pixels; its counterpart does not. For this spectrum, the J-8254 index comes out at 0.11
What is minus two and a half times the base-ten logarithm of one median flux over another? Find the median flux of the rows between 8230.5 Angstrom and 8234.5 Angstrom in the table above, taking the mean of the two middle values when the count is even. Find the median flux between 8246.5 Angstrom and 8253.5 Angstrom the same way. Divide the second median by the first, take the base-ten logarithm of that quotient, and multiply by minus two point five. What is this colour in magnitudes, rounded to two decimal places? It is 0.07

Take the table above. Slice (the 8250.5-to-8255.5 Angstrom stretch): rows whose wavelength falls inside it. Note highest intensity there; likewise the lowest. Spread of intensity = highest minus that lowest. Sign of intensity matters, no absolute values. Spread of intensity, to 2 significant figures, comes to 0.12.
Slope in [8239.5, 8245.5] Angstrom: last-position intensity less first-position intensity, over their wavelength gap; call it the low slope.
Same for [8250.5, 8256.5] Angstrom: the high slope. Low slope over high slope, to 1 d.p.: 0.4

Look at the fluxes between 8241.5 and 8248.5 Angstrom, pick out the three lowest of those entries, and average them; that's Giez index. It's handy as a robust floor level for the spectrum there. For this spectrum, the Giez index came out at 8.68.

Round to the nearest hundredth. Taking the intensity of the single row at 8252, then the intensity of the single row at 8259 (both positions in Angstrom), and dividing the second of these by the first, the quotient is 0.97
